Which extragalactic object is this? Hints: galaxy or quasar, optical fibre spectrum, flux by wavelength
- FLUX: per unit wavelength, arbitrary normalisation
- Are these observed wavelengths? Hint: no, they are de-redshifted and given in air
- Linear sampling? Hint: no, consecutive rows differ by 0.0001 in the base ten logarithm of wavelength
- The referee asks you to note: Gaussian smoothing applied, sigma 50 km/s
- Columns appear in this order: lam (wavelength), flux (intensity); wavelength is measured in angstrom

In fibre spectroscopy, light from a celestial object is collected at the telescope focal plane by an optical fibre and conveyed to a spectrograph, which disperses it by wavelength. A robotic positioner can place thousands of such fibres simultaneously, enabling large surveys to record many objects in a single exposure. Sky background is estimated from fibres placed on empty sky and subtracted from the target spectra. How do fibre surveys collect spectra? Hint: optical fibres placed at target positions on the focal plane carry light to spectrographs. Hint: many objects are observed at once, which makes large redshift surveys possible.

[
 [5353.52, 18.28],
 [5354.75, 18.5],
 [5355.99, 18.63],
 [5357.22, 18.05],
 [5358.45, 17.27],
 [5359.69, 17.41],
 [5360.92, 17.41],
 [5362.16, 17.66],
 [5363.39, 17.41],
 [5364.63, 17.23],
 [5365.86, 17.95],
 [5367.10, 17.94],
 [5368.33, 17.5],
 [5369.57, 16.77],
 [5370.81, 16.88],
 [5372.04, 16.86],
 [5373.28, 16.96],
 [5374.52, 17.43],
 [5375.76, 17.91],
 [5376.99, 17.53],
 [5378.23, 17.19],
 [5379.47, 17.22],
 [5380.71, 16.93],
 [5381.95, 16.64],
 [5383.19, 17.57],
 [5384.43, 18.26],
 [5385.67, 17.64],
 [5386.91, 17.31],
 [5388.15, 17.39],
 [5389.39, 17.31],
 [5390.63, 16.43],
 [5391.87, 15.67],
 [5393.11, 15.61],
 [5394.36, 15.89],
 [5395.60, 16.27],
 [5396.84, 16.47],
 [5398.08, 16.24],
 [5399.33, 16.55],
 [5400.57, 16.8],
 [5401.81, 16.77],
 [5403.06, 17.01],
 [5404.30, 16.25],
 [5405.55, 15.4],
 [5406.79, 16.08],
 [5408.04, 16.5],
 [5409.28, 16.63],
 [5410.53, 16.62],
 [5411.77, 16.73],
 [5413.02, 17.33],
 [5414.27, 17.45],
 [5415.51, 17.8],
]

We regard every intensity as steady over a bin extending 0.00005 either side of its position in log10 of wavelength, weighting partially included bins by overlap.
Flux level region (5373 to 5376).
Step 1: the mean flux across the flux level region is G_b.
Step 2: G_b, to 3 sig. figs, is 17.4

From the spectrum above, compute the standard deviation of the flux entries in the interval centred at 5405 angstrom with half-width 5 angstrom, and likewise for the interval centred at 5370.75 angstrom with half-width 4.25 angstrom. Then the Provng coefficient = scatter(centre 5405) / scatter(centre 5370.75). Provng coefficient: 1.2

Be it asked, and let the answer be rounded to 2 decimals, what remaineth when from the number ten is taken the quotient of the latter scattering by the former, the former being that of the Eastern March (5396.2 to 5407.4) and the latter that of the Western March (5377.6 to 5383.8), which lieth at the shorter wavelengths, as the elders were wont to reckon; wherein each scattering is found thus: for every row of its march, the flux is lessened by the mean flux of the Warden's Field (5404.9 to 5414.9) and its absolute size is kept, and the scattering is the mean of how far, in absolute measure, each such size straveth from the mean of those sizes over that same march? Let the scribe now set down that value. 8.83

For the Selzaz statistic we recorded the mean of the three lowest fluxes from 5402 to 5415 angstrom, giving 15.9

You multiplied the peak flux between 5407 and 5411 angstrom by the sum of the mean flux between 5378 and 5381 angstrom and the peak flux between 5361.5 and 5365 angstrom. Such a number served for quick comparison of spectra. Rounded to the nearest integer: 578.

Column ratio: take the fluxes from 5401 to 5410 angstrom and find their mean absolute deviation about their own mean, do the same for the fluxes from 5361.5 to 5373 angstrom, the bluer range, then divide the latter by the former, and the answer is 0.93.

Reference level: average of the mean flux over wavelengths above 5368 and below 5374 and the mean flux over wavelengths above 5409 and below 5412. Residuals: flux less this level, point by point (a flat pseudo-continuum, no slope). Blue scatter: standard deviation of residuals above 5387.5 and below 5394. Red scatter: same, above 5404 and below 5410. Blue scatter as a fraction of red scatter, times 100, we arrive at 178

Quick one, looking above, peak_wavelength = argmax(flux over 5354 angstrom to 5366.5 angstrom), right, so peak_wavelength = 5355.99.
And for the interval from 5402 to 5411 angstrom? 5403.06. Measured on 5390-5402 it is 5400.57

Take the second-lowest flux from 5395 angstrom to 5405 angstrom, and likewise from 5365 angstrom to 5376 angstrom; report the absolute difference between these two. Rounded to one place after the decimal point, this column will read 0.6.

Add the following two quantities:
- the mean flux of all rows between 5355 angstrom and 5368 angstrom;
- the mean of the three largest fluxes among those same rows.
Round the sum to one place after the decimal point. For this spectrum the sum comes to 35.9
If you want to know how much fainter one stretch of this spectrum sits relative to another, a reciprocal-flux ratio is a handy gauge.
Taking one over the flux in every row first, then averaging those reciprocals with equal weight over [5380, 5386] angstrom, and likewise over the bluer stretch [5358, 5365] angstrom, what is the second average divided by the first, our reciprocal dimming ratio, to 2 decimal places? 1.00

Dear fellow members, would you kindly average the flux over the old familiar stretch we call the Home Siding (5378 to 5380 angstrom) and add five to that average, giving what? 22.2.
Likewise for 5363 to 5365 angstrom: 22.3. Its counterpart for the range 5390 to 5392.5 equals 21.1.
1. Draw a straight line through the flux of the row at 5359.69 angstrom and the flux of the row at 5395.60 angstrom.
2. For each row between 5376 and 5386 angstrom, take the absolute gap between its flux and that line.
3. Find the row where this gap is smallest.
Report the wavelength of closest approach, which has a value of 5381.95 angstrom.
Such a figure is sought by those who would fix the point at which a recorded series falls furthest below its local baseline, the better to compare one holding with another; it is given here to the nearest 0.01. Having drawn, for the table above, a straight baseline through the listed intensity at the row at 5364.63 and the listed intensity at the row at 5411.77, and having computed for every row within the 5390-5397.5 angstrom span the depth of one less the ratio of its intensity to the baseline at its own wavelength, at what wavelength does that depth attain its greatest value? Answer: 5393.11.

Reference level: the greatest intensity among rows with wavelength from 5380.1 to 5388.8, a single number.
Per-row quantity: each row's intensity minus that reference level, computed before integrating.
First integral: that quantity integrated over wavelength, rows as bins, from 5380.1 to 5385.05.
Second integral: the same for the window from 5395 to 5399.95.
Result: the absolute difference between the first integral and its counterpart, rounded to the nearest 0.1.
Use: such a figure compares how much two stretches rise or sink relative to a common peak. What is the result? 4.8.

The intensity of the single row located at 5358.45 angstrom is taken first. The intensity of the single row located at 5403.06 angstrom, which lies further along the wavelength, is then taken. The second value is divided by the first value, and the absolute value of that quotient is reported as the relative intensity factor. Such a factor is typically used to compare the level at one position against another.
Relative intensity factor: 0.98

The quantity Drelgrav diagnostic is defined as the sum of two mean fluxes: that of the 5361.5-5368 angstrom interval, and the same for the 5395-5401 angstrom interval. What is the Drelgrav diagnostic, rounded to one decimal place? 34.1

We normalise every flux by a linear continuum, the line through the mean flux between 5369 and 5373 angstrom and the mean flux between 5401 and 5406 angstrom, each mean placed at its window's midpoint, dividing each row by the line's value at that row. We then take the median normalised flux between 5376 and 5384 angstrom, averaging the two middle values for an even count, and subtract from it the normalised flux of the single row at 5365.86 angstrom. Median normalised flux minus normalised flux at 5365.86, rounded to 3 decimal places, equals -0.033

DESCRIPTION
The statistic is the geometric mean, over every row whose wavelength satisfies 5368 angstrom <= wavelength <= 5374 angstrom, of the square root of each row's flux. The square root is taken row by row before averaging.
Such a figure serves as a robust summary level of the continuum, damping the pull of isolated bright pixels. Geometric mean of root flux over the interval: 4.12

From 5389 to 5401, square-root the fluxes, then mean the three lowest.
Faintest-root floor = 3.97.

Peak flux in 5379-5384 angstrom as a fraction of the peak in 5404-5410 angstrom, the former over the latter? 1.057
